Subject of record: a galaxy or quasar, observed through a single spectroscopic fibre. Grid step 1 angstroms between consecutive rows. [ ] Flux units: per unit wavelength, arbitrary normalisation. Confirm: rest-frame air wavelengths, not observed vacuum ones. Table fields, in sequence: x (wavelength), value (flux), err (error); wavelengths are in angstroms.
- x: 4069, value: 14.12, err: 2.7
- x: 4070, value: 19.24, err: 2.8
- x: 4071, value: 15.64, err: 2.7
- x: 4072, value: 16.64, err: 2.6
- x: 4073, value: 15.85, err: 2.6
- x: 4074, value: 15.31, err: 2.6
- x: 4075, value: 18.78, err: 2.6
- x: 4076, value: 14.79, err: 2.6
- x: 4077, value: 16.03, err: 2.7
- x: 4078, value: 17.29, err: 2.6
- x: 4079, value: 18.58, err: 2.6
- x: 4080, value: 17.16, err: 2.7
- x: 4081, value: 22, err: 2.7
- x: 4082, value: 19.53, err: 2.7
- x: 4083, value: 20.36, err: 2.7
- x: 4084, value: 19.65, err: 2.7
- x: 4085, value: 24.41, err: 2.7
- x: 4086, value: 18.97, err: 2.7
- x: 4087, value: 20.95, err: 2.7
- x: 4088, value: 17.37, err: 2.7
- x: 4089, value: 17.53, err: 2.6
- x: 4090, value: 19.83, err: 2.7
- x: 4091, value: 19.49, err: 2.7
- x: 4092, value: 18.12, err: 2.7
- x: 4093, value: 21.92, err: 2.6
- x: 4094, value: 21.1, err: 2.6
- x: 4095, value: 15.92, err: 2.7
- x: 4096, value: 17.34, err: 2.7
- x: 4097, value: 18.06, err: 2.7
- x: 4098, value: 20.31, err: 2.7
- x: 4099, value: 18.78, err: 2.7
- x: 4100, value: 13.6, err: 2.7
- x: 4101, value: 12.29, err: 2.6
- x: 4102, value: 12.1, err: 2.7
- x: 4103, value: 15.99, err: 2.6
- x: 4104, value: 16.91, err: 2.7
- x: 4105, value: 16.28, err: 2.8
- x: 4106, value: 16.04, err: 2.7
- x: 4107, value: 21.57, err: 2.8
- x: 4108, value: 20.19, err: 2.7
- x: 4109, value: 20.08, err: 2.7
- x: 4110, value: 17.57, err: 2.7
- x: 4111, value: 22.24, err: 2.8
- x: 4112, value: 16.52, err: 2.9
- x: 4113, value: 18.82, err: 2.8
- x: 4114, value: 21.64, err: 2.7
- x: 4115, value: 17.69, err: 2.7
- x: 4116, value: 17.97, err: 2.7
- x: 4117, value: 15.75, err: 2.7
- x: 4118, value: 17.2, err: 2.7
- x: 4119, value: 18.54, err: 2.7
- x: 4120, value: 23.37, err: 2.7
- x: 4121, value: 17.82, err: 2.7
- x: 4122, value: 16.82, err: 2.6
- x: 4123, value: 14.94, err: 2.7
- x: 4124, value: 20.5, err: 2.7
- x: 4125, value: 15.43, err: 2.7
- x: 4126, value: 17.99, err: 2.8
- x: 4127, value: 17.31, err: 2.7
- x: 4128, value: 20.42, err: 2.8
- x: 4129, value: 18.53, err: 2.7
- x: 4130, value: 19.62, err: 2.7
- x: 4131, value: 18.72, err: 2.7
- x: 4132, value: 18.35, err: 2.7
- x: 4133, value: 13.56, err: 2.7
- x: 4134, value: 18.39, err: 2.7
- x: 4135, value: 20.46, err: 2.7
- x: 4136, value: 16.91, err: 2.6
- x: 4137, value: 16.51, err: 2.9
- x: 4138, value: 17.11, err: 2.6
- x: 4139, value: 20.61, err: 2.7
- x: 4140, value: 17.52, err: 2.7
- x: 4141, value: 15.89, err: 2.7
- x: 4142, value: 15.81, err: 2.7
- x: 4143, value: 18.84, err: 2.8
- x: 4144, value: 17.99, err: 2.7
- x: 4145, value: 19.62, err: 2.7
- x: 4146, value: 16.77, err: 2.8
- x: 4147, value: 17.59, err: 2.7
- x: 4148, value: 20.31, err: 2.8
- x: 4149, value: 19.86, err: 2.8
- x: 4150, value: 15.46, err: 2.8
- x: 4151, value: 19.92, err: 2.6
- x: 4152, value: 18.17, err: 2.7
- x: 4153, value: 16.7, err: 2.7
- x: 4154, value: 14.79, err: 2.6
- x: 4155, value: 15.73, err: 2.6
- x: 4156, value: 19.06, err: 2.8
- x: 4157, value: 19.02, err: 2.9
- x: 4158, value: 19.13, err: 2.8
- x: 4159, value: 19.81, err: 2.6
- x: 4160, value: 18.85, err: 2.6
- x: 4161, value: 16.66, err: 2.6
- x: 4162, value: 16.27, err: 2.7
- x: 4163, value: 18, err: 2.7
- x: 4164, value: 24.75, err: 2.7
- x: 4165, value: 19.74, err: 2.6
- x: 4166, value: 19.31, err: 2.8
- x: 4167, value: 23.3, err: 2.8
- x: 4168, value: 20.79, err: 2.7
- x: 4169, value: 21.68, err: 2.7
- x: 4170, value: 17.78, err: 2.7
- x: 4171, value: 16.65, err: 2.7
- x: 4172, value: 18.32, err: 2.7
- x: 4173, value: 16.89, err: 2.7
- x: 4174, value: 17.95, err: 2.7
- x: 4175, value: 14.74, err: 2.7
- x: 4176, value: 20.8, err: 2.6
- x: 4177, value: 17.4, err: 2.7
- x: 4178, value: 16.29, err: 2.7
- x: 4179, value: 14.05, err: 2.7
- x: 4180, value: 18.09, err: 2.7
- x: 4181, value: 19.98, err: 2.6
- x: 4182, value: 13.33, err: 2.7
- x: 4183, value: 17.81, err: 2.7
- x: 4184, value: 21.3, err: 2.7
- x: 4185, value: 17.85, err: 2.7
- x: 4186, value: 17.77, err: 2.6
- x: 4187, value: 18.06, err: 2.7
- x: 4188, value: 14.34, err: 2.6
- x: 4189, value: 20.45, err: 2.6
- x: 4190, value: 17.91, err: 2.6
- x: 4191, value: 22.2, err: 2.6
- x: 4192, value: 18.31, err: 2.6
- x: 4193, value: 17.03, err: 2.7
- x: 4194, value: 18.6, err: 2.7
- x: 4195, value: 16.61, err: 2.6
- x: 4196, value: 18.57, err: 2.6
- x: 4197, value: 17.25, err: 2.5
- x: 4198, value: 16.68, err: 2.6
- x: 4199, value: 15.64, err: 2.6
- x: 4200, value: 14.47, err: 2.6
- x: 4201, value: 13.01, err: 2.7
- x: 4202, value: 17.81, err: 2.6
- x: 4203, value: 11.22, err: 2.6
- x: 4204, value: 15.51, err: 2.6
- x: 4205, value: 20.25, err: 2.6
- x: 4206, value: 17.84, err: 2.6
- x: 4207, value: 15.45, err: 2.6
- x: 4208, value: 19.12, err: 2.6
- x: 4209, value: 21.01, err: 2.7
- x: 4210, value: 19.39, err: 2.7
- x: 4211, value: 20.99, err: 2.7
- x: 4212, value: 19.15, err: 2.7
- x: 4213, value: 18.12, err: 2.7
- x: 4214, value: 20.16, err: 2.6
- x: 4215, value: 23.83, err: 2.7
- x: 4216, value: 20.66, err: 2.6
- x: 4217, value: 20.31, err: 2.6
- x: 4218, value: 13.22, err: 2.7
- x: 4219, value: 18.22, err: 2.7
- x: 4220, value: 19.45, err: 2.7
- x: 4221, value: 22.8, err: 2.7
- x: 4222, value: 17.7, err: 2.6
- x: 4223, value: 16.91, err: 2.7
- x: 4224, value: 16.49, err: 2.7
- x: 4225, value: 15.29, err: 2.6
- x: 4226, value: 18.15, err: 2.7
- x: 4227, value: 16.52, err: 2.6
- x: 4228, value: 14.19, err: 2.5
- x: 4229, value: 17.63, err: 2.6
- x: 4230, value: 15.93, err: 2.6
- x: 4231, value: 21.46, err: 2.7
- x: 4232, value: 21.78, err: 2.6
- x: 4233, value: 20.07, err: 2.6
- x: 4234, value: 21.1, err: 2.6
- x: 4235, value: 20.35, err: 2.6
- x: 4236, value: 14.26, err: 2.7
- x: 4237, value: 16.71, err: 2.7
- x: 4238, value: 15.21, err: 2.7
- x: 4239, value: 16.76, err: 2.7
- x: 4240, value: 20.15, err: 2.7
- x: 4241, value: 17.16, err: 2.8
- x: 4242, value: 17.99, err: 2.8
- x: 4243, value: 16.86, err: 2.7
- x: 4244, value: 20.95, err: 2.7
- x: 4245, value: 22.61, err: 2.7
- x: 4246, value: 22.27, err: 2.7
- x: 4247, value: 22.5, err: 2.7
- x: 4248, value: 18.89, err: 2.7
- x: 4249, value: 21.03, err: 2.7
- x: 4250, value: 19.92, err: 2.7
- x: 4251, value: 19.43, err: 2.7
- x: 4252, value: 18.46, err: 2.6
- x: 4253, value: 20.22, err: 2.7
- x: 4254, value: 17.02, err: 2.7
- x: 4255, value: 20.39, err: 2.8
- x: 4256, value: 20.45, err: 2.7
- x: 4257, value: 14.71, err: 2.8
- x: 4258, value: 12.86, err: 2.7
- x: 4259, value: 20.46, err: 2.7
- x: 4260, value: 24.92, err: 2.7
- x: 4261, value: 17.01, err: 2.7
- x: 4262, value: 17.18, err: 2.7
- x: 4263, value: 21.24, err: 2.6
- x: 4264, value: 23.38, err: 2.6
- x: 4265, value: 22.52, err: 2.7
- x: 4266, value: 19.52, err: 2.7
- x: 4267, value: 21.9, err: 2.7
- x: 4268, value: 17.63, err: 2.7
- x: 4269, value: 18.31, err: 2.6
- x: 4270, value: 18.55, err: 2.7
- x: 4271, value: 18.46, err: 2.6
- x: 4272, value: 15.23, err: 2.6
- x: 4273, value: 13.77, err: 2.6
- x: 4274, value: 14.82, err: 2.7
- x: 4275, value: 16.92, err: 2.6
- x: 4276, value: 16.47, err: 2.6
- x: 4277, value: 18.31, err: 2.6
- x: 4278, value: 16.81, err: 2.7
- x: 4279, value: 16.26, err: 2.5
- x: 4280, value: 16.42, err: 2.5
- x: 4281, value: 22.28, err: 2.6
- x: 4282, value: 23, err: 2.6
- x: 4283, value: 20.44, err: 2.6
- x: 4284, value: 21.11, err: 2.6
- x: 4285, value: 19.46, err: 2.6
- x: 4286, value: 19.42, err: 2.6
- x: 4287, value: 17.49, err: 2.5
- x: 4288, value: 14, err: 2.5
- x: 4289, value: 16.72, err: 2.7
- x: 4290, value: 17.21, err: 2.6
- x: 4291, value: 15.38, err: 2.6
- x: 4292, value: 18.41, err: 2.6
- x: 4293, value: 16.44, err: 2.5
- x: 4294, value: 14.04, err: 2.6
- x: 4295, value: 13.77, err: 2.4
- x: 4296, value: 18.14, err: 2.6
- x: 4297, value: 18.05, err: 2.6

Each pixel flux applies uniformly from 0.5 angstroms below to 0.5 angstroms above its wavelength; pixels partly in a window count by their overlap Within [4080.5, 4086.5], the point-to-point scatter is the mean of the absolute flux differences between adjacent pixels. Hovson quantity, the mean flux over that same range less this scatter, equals 18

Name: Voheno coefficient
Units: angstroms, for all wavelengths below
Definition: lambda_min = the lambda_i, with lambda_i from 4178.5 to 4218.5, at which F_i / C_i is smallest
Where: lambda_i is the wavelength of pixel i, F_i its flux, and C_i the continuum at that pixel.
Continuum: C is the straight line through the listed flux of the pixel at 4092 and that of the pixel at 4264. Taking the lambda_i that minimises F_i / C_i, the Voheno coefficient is 4203 angstroms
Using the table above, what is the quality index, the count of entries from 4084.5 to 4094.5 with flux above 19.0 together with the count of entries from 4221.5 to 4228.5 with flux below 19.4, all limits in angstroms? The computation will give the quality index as 13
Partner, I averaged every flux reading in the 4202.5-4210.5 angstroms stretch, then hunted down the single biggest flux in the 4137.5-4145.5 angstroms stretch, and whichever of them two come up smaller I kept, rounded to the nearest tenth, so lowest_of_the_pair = 17.5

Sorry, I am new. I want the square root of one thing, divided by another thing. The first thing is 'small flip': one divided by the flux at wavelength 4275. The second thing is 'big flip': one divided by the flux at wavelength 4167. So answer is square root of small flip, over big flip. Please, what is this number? 5.7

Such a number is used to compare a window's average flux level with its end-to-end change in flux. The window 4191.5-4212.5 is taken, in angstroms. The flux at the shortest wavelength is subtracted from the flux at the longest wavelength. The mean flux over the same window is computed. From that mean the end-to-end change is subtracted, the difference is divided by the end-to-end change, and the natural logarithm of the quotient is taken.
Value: 3.0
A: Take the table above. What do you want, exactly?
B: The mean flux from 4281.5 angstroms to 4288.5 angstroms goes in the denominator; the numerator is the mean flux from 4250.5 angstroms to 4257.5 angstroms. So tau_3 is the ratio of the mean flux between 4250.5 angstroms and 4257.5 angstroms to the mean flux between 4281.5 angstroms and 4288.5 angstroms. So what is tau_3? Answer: 0.97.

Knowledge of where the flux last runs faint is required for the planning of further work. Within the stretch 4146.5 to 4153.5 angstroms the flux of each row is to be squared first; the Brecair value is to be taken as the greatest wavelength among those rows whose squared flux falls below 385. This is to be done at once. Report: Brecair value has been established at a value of 4153 angstroms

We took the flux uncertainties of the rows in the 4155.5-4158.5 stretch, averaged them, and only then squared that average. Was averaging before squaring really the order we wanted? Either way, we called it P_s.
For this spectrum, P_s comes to 8.0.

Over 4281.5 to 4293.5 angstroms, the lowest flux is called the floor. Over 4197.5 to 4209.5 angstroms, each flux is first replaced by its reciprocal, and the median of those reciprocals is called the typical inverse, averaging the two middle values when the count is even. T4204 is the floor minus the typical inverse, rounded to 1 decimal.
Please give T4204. 13.9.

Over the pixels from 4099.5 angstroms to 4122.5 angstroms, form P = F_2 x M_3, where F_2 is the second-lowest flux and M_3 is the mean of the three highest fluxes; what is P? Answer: 276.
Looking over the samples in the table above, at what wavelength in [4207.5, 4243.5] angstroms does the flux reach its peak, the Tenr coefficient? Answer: 4215 angstroms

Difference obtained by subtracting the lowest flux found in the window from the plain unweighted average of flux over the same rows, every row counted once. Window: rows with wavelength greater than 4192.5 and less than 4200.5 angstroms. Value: 2.4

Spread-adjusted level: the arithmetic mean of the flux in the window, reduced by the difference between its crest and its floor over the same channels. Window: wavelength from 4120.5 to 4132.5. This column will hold 12.5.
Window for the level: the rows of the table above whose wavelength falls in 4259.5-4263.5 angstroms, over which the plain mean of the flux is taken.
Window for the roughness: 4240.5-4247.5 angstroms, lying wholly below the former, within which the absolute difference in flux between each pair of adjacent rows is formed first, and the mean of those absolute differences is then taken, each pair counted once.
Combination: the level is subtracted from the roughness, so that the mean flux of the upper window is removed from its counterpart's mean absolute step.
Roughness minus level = -19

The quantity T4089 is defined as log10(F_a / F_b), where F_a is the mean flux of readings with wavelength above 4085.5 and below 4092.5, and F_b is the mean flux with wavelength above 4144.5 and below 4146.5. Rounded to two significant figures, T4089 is 0.016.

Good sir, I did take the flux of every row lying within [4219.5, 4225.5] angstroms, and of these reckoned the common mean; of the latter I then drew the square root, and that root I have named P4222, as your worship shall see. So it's 4.26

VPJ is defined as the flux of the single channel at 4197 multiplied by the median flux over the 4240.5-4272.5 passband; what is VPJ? 336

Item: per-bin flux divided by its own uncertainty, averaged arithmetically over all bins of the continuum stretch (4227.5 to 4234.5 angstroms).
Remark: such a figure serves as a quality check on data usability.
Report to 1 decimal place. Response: 7.2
